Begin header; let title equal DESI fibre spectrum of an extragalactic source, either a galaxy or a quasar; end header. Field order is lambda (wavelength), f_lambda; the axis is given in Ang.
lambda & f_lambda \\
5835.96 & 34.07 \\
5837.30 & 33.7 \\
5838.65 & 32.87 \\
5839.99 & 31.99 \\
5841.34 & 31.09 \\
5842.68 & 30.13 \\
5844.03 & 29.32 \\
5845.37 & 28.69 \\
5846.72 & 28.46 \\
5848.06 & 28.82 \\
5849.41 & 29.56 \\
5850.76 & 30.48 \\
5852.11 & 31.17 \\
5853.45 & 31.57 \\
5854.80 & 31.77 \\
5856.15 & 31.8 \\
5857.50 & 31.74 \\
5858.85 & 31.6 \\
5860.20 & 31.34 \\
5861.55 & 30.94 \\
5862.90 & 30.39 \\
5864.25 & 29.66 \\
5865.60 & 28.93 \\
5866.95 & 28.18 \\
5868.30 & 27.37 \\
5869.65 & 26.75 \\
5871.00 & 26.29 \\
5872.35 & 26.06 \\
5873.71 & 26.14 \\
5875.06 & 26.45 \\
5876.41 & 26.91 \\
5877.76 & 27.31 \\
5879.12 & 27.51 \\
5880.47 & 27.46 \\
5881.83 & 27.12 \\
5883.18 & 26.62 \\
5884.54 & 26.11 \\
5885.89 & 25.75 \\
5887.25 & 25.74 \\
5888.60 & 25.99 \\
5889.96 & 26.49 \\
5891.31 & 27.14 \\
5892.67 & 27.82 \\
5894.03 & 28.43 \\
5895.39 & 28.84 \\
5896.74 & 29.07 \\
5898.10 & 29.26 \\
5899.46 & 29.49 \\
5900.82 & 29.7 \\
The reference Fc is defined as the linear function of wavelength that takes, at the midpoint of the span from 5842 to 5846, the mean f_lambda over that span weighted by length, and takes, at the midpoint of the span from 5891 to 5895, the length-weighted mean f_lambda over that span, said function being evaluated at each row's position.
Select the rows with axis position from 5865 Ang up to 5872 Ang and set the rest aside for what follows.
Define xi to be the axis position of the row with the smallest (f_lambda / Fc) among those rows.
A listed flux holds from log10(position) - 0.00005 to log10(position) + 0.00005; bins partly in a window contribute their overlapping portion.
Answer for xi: 5871.00 Ang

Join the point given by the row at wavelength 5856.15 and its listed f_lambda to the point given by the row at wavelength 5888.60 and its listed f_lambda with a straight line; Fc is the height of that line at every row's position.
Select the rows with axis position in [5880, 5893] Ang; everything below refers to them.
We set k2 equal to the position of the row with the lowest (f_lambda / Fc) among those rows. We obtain 5885.89 Ang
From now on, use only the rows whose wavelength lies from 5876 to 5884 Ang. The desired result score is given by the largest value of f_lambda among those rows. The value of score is 27.51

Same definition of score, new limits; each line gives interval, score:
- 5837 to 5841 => 33.7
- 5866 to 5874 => 28.18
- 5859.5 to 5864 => 31.34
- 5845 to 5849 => 28.82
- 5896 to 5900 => 29.49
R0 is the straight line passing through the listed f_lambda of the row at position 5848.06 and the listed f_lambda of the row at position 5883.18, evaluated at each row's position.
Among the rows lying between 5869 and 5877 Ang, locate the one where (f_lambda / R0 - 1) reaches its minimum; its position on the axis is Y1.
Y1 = 5872.35 Ang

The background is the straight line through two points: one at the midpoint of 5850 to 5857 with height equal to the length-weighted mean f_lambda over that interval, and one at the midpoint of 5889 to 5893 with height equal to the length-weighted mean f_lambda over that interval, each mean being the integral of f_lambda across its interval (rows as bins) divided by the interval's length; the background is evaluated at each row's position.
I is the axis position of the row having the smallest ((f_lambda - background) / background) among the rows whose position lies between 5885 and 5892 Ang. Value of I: 5885.89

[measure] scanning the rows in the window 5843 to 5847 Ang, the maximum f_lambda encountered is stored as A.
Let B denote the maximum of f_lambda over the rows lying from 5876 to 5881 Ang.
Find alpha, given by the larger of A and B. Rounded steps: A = 29.32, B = 27.51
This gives 29.3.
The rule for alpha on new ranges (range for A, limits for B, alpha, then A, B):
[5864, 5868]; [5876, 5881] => 29.7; 29.66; 27.51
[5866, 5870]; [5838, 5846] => 32.9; 28.18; 32.87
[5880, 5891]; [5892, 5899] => 29.3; 27.46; 29.26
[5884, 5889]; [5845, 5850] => 29.6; 26.11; 29.56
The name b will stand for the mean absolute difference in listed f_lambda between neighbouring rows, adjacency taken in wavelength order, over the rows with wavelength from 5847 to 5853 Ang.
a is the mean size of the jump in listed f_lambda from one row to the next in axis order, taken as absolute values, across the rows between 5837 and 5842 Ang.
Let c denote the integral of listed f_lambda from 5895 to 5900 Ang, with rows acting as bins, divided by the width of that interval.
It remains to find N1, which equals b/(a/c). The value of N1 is 26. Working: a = 0.87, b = 0.78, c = 29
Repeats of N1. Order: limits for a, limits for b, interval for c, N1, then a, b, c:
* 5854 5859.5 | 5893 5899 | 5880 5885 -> 97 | 0.08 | 0.28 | 27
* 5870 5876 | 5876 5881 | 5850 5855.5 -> 33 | 0.21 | 0.22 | 31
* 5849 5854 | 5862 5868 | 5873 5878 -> 29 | 0.67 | 0.74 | 27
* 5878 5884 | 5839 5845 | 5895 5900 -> 88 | 0.30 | 0.89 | 29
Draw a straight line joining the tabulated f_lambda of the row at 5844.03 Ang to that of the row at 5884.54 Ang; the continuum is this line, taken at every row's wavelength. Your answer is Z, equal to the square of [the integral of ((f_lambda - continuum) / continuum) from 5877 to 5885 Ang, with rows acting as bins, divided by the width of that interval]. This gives 0.0006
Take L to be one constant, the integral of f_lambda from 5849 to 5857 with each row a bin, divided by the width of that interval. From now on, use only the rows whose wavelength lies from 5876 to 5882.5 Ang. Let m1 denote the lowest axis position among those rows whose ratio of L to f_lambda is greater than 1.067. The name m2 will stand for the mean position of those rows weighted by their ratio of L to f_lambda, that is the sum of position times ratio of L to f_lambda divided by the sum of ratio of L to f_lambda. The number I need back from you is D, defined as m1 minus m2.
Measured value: -2.7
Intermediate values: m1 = 5876.41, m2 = 5879.1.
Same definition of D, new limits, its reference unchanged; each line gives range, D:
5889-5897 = -3.3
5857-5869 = 2.5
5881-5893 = -5.4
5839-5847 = 1.9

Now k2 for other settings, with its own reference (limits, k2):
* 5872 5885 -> 5872.35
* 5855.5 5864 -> 5862.90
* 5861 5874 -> 5872.35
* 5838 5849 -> 5846.72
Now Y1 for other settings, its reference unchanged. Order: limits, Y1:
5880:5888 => 5885.89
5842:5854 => 5846.72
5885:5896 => 5885.89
